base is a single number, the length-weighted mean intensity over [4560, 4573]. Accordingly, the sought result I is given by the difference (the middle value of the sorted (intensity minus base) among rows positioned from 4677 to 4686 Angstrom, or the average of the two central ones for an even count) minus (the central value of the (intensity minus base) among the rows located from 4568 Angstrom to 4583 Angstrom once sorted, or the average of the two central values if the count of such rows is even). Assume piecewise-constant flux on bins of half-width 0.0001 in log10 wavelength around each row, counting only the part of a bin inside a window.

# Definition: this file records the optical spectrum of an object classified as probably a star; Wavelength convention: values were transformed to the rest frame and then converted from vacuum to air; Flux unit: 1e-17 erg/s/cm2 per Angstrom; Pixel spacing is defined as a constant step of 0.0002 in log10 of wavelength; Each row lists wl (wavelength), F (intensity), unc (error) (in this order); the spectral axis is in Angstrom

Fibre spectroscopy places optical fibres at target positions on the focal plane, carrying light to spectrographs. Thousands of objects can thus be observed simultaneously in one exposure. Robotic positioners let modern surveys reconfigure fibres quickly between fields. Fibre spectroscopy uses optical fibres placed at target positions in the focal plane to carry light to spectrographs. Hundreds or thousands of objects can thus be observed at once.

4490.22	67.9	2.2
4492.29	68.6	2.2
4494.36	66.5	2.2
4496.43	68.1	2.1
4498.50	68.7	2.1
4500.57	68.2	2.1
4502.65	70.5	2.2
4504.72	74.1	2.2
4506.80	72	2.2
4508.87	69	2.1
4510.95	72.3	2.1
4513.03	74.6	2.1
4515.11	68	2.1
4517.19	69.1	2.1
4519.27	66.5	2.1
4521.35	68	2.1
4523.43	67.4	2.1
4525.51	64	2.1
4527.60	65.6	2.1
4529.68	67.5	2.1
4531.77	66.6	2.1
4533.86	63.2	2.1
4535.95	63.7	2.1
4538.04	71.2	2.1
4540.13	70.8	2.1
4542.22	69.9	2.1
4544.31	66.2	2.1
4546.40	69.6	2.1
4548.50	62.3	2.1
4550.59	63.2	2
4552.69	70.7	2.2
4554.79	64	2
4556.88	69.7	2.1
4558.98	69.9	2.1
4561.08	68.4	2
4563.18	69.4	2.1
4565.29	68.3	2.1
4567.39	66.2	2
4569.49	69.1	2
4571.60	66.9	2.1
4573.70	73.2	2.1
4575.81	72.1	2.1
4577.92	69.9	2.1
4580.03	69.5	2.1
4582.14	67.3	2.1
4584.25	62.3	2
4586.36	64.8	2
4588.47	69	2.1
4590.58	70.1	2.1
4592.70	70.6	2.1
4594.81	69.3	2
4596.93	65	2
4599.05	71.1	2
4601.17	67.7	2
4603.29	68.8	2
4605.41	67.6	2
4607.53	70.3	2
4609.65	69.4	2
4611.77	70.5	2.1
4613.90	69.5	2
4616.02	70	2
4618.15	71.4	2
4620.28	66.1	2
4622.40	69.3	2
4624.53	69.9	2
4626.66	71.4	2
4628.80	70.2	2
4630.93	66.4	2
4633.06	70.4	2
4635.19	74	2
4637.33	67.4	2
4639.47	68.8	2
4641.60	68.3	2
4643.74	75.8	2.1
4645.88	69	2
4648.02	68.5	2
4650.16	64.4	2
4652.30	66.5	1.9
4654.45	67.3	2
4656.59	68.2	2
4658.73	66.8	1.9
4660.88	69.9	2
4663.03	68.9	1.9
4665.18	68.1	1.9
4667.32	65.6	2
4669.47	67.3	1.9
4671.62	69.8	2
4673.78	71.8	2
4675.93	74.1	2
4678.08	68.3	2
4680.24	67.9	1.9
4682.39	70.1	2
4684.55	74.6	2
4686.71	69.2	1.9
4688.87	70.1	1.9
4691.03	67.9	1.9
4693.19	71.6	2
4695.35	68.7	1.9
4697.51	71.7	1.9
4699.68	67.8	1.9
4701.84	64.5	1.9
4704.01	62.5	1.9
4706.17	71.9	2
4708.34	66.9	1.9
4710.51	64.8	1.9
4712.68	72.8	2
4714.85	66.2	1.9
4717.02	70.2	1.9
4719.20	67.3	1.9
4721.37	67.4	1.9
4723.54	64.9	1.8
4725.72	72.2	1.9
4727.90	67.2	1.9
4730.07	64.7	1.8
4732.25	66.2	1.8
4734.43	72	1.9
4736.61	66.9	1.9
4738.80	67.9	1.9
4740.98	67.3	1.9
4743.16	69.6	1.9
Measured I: -0.3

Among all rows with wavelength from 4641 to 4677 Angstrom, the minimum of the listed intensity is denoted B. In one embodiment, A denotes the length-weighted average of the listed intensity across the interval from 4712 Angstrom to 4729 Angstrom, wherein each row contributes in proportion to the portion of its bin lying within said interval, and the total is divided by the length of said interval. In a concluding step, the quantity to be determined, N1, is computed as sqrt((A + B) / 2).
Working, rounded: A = 68.4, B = 64.4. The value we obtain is 8.15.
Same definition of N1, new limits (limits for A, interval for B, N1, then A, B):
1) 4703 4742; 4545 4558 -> 8.06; 67.8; 62.3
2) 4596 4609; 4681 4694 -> 8.26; 68.5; 67.9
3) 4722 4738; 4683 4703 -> 8.13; 67.7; 64.5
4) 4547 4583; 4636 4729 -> 8.09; 68.3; 62.5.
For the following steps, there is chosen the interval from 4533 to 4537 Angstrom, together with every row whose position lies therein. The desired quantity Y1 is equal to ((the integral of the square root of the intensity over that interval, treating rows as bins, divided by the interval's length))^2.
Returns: 63.4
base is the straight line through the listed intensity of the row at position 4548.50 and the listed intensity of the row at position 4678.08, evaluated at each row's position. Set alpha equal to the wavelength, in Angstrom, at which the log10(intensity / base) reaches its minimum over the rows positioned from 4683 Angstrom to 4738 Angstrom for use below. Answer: 4704.01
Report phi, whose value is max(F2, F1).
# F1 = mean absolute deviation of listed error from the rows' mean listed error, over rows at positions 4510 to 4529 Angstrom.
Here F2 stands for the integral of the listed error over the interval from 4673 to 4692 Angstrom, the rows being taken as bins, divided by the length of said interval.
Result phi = 1.96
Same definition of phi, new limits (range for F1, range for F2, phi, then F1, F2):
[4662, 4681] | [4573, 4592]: 2.08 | 0.05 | 2.08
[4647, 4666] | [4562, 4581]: 2.08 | 0.05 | 2.08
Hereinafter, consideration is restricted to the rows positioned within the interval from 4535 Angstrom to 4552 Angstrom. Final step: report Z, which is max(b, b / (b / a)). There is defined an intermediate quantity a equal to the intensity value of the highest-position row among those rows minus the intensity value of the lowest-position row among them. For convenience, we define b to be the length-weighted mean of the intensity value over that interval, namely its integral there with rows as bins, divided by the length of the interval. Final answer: 67.2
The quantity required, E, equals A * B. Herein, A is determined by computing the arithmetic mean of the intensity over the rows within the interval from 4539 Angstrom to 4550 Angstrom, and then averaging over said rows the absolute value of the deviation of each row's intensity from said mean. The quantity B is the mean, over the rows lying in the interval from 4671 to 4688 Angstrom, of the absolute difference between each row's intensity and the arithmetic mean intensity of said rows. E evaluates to 5.8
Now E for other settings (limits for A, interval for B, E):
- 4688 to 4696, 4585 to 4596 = 2.0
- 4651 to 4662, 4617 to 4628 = 1.6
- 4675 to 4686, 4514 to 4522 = 1.9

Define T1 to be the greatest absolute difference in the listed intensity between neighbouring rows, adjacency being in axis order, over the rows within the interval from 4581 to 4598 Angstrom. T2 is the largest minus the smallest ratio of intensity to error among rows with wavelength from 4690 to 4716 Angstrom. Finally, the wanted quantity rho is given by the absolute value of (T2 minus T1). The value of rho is 0.2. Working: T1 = 5.0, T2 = 4.8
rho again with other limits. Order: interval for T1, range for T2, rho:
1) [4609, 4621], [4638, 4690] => 0.2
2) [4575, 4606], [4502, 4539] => 0.7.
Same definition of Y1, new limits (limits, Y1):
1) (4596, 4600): 67.9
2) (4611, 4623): 69.5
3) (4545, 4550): 65.7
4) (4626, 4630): 70.3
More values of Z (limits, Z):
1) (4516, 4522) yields 67.9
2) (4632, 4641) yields 70.1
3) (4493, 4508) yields 69.7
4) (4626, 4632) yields 69.2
